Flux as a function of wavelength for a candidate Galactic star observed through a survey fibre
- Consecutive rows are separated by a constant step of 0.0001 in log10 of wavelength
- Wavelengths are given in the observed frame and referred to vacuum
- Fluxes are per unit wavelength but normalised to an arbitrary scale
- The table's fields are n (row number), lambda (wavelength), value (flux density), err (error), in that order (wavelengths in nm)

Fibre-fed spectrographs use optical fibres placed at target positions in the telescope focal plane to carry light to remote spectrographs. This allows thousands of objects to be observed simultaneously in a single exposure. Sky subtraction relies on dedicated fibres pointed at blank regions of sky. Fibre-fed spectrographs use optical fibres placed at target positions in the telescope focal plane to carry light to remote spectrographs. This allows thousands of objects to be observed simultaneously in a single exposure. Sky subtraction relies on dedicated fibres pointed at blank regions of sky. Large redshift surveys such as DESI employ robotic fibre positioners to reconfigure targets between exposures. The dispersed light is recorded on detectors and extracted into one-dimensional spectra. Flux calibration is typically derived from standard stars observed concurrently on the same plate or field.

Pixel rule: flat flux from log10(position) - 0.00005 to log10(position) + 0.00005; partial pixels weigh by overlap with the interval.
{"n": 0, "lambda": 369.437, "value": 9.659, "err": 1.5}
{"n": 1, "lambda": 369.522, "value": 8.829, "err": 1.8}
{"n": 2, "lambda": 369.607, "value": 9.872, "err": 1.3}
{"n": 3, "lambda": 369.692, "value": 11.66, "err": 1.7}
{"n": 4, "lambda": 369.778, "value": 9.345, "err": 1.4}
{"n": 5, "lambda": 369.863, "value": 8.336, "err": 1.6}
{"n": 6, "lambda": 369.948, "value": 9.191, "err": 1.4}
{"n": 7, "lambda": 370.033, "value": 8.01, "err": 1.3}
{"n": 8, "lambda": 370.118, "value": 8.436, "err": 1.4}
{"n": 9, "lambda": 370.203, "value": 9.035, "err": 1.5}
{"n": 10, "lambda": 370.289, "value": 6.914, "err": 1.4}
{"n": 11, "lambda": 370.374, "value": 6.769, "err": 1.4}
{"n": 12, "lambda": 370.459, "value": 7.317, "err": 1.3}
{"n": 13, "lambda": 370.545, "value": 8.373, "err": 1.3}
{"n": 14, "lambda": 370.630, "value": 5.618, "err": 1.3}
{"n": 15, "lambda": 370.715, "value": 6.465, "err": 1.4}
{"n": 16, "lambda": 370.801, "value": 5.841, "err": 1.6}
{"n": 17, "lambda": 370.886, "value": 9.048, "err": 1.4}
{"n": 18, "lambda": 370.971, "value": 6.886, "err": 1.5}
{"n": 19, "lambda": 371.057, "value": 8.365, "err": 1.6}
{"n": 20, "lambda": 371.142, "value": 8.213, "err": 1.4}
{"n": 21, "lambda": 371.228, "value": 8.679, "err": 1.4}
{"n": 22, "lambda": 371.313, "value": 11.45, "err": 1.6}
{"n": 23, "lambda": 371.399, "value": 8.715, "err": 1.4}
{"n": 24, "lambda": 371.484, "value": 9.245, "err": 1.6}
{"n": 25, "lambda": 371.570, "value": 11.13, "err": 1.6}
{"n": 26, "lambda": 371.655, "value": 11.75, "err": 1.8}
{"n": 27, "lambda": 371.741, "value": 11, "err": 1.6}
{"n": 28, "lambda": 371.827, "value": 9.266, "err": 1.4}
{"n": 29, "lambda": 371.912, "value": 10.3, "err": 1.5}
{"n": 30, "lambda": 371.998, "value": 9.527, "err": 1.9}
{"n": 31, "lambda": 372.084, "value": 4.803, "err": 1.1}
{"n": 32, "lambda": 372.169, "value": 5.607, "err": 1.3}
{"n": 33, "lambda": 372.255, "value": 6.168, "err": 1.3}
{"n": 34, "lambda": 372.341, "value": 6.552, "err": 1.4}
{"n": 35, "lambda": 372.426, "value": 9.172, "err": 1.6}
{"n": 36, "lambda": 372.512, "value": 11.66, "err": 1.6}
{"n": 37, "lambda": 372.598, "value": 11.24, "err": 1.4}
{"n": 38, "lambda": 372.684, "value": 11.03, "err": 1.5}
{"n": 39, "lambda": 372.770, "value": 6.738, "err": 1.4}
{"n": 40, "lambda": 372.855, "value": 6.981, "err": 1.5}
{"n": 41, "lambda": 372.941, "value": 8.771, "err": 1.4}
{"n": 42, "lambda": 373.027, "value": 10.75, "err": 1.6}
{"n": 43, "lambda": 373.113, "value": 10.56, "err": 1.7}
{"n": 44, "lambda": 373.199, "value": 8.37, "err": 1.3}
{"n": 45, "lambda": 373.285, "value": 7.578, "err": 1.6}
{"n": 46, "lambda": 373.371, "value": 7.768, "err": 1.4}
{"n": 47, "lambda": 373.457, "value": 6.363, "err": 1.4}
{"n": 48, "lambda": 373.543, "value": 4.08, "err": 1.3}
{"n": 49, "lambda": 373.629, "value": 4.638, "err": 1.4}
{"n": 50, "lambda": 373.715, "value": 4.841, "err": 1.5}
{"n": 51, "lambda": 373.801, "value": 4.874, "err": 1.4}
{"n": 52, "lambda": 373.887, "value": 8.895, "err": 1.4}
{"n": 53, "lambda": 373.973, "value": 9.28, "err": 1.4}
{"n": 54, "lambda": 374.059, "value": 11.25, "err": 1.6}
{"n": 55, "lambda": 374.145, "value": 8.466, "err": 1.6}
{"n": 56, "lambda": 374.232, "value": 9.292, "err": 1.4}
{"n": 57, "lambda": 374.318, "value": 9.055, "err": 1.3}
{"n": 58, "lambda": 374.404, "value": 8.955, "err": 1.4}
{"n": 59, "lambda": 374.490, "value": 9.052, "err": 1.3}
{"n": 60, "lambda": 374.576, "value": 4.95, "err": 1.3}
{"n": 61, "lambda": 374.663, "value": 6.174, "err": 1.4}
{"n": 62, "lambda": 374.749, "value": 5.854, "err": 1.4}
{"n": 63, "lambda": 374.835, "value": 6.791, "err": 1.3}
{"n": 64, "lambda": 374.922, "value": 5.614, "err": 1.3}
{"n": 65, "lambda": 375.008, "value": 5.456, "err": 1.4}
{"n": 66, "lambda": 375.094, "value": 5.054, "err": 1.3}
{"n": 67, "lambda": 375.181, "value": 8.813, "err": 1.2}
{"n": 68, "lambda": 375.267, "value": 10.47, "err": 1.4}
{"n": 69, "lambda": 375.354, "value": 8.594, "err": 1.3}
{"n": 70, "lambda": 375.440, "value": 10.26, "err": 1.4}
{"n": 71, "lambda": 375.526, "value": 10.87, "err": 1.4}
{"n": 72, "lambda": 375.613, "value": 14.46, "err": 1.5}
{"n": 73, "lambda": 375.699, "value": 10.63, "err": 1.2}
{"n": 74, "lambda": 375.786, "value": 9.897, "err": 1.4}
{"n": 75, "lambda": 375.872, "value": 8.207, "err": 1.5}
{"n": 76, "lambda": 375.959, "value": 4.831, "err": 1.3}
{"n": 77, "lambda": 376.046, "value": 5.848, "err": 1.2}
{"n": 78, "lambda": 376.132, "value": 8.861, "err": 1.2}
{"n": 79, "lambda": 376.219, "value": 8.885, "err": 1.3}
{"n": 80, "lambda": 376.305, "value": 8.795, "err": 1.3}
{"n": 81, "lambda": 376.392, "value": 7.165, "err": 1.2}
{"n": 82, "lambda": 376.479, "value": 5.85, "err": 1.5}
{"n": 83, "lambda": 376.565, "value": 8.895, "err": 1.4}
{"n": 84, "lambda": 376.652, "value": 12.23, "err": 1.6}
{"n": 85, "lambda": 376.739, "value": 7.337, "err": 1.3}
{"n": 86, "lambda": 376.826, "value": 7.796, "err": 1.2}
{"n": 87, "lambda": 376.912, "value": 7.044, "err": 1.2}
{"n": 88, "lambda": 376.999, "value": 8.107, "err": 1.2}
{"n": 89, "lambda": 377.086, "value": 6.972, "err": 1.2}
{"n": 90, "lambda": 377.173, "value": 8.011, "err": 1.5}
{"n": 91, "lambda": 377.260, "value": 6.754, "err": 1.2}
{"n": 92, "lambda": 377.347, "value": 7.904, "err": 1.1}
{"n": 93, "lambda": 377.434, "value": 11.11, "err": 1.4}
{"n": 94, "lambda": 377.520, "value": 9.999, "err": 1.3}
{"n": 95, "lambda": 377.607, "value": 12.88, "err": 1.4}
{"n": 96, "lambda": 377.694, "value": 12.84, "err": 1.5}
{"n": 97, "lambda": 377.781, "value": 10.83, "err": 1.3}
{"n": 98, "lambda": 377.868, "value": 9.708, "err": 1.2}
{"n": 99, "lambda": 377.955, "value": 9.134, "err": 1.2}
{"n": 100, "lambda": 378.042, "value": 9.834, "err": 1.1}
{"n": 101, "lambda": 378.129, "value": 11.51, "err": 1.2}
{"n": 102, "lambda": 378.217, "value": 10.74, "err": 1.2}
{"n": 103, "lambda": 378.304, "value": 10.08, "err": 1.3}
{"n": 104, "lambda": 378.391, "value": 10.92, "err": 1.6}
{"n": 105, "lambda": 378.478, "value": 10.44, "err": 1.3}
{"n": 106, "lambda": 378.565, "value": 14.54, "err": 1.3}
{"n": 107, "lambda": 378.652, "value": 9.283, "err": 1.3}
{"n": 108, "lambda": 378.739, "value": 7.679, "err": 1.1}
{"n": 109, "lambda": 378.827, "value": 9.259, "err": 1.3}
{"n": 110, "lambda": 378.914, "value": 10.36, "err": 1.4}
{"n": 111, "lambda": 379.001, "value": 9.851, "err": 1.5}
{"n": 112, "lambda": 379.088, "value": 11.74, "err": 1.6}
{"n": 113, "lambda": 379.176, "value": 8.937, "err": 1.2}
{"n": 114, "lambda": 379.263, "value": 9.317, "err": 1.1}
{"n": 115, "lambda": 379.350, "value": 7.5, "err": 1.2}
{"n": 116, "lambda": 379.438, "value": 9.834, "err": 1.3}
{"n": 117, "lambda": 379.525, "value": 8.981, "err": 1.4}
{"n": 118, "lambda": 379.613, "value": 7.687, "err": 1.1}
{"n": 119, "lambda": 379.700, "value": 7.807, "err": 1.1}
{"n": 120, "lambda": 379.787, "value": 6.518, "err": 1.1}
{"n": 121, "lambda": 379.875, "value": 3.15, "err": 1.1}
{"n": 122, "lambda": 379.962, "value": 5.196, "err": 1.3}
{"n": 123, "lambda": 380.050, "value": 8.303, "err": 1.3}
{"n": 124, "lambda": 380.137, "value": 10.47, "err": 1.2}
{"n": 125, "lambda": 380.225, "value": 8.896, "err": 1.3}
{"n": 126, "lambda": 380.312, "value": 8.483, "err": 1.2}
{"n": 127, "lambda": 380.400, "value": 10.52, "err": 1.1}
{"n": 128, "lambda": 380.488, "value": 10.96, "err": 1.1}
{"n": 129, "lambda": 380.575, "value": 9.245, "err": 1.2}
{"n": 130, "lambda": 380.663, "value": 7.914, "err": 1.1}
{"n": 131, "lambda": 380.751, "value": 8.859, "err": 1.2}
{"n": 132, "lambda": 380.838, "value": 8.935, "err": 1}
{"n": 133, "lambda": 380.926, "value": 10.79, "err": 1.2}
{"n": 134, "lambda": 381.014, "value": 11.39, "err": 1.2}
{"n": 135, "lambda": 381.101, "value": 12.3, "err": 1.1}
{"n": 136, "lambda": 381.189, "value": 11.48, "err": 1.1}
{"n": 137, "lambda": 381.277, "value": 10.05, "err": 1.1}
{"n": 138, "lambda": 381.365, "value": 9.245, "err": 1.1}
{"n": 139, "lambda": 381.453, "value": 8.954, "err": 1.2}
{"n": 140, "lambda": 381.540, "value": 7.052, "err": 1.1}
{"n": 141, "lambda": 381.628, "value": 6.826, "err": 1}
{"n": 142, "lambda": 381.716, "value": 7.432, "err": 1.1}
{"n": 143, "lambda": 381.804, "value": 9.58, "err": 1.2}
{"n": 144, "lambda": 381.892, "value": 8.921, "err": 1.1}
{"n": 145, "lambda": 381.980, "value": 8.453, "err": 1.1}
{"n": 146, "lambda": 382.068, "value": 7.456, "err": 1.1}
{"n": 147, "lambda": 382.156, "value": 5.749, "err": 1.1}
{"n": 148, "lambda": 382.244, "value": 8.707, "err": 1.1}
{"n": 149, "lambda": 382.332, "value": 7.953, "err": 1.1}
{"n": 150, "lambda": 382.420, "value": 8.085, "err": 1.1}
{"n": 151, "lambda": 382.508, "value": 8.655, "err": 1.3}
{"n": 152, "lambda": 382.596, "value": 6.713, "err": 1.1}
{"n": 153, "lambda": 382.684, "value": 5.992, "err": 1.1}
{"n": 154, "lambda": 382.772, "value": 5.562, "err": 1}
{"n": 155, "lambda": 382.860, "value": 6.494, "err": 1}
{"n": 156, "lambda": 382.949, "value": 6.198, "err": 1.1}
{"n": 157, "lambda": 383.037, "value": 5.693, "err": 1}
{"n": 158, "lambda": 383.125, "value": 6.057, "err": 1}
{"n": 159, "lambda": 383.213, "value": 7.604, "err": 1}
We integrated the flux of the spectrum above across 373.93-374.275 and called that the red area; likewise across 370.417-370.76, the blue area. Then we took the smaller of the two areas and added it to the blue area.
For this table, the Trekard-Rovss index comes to 4.7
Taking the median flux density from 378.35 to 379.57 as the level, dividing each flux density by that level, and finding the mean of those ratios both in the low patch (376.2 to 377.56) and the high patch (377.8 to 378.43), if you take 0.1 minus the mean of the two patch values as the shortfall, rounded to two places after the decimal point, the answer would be -0.87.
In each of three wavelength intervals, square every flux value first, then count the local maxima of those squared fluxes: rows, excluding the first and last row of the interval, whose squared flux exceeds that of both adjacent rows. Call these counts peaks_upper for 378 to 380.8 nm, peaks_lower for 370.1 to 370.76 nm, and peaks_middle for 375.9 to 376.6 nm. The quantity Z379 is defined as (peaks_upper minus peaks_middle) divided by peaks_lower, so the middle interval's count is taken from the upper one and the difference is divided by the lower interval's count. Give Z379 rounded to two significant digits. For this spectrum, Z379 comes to 4.5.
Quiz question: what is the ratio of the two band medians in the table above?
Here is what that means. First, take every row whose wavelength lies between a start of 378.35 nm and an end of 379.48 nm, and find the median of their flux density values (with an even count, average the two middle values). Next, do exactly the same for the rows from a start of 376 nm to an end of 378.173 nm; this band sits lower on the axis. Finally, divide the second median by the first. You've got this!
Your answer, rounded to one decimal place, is 0.9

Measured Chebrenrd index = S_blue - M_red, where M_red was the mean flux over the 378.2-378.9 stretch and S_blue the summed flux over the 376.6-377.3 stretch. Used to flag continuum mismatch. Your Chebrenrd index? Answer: 54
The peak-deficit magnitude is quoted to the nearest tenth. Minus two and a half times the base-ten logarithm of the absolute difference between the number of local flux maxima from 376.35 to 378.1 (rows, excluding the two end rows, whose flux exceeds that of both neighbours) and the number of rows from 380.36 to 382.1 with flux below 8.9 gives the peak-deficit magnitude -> 0.0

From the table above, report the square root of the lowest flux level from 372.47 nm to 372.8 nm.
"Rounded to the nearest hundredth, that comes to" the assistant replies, 2.60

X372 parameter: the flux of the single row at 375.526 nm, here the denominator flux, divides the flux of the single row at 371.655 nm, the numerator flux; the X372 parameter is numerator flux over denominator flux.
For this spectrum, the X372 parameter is 1.08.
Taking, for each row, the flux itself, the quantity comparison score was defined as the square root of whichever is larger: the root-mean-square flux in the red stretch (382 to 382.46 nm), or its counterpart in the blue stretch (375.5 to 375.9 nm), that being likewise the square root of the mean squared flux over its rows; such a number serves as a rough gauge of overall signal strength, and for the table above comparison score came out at 3.32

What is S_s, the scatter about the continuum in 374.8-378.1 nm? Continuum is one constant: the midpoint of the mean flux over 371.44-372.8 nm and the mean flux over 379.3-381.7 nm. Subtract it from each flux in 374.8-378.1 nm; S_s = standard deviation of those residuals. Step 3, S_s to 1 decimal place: 2.3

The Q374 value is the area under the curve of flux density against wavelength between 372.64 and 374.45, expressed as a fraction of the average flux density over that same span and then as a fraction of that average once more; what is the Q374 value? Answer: 0.225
